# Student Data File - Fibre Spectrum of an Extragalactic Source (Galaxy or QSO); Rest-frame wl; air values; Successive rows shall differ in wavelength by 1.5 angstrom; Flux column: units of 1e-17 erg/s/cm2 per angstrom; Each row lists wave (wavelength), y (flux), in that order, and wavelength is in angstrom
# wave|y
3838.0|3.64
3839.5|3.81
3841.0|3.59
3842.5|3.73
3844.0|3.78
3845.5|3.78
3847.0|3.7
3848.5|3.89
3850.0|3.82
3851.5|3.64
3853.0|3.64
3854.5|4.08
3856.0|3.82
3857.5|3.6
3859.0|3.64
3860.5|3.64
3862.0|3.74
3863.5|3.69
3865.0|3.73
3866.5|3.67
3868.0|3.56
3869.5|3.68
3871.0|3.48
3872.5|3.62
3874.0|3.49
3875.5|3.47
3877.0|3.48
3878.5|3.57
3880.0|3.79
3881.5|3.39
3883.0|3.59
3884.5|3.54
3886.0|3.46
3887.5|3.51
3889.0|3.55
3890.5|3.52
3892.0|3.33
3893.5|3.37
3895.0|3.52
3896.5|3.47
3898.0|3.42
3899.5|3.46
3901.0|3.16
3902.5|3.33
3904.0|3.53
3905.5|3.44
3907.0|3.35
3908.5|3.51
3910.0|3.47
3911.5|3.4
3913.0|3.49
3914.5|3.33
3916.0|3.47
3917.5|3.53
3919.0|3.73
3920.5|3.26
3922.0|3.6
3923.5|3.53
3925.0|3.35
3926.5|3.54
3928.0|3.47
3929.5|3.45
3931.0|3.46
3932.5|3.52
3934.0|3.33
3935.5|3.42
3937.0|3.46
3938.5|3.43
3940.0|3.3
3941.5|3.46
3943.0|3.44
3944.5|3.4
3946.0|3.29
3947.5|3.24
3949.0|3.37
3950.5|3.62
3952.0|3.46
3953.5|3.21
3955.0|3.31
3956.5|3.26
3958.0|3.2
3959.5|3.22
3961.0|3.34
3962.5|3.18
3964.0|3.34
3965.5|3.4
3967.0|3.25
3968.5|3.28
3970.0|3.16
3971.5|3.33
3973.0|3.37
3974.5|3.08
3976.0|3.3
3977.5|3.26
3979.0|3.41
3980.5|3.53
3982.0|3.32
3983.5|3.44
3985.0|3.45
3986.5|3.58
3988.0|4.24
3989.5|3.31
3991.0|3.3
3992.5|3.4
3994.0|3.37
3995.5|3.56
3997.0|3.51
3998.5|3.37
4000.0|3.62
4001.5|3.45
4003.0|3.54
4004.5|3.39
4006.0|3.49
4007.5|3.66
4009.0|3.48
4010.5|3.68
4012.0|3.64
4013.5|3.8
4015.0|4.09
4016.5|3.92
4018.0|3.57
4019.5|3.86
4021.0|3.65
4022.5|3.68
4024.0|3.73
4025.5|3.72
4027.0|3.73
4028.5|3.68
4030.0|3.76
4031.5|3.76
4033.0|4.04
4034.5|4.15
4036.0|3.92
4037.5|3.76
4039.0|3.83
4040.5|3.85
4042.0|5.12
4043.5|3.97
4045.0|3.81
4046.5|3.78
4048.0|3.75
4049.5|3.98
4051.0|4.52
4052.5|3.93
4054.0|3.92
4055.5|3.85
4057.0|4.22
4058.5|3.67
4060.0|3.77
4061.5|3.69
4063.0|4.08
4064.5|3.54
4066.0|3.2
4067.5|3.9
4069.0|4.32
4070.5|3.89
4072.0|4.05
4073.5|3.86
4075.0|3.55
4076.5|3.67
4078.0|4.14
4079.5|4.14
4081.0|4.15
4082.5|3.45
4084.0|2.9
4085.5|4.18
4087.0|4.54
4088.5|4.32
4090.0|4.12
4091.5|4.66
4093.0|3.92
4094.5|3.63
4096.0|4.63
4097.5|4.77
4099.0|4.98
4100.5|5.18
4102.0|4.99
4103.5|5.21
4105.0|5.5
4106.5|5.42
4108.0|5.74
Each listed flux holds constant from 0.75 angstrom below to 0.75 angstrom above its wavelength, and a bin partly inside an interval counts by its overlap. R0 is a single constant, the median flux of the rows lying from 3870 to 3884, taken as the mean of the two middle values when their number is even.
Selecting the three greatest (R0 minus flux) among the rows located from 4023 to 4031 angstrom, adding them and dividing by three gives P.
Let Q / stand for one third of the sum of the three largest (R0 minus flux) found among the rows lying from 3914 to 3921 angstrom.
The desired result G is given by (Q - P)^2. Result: 0.13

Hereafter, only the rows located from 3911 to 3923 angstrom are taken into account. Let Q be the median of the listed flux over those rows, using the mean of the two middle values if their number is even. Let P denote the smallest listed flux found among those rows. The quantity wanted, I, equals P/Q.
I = 0.94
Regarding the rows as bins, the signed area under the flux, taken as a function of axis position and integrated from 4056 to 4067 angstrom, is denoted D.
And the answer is 41.2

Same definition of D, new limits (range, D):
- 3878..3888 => 35.5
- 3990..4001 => 37.9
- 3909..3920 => 38.3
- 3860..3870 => 36.7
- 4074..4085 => 41.0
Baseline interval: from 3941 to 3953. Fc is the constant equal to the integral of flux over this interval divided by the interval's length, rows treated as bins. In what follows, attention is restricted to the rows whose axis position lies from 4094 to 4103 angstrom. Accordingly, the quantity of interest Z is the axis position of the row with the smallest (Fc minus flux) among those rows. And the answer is 4100.5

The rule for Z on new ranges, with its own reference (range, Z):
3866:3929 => 3880.0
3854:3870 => 3854.5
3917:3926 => 3919.0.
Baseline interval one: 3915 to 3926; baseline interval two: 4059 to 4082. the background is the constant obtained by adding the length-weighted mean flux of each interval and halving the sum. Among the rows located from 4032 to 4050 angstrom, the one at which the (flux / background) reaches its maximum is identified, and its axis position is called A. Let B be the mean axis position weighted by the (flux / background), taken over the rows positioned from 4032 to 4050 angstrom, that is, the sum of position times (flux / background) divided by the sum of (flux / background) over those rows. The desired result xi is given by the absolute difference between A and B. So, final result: 0.8 angstrom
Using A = 4042.0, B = 4041.2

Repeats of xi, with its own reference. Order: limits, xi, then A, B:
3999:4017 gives 6.5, 4015.0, 4008.5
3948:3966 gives 6.7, 3950.5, 3957.2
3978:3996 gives 0.7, 3988.0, 3987.3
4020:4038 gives 5.1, 4034.5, 4029.4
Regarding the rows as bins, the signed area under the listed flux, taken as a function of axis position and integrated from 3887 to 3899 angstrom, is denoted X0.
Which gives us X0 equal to 42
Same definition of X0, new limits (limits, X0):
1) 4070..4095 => 99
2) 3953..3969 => 52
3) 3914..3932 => 63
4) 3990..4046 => 209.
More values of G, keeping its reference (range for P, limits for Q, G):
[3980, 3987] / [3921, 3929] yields 0.00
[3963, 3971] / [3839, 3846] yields 0.22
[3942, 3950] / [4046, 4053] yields 0.27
